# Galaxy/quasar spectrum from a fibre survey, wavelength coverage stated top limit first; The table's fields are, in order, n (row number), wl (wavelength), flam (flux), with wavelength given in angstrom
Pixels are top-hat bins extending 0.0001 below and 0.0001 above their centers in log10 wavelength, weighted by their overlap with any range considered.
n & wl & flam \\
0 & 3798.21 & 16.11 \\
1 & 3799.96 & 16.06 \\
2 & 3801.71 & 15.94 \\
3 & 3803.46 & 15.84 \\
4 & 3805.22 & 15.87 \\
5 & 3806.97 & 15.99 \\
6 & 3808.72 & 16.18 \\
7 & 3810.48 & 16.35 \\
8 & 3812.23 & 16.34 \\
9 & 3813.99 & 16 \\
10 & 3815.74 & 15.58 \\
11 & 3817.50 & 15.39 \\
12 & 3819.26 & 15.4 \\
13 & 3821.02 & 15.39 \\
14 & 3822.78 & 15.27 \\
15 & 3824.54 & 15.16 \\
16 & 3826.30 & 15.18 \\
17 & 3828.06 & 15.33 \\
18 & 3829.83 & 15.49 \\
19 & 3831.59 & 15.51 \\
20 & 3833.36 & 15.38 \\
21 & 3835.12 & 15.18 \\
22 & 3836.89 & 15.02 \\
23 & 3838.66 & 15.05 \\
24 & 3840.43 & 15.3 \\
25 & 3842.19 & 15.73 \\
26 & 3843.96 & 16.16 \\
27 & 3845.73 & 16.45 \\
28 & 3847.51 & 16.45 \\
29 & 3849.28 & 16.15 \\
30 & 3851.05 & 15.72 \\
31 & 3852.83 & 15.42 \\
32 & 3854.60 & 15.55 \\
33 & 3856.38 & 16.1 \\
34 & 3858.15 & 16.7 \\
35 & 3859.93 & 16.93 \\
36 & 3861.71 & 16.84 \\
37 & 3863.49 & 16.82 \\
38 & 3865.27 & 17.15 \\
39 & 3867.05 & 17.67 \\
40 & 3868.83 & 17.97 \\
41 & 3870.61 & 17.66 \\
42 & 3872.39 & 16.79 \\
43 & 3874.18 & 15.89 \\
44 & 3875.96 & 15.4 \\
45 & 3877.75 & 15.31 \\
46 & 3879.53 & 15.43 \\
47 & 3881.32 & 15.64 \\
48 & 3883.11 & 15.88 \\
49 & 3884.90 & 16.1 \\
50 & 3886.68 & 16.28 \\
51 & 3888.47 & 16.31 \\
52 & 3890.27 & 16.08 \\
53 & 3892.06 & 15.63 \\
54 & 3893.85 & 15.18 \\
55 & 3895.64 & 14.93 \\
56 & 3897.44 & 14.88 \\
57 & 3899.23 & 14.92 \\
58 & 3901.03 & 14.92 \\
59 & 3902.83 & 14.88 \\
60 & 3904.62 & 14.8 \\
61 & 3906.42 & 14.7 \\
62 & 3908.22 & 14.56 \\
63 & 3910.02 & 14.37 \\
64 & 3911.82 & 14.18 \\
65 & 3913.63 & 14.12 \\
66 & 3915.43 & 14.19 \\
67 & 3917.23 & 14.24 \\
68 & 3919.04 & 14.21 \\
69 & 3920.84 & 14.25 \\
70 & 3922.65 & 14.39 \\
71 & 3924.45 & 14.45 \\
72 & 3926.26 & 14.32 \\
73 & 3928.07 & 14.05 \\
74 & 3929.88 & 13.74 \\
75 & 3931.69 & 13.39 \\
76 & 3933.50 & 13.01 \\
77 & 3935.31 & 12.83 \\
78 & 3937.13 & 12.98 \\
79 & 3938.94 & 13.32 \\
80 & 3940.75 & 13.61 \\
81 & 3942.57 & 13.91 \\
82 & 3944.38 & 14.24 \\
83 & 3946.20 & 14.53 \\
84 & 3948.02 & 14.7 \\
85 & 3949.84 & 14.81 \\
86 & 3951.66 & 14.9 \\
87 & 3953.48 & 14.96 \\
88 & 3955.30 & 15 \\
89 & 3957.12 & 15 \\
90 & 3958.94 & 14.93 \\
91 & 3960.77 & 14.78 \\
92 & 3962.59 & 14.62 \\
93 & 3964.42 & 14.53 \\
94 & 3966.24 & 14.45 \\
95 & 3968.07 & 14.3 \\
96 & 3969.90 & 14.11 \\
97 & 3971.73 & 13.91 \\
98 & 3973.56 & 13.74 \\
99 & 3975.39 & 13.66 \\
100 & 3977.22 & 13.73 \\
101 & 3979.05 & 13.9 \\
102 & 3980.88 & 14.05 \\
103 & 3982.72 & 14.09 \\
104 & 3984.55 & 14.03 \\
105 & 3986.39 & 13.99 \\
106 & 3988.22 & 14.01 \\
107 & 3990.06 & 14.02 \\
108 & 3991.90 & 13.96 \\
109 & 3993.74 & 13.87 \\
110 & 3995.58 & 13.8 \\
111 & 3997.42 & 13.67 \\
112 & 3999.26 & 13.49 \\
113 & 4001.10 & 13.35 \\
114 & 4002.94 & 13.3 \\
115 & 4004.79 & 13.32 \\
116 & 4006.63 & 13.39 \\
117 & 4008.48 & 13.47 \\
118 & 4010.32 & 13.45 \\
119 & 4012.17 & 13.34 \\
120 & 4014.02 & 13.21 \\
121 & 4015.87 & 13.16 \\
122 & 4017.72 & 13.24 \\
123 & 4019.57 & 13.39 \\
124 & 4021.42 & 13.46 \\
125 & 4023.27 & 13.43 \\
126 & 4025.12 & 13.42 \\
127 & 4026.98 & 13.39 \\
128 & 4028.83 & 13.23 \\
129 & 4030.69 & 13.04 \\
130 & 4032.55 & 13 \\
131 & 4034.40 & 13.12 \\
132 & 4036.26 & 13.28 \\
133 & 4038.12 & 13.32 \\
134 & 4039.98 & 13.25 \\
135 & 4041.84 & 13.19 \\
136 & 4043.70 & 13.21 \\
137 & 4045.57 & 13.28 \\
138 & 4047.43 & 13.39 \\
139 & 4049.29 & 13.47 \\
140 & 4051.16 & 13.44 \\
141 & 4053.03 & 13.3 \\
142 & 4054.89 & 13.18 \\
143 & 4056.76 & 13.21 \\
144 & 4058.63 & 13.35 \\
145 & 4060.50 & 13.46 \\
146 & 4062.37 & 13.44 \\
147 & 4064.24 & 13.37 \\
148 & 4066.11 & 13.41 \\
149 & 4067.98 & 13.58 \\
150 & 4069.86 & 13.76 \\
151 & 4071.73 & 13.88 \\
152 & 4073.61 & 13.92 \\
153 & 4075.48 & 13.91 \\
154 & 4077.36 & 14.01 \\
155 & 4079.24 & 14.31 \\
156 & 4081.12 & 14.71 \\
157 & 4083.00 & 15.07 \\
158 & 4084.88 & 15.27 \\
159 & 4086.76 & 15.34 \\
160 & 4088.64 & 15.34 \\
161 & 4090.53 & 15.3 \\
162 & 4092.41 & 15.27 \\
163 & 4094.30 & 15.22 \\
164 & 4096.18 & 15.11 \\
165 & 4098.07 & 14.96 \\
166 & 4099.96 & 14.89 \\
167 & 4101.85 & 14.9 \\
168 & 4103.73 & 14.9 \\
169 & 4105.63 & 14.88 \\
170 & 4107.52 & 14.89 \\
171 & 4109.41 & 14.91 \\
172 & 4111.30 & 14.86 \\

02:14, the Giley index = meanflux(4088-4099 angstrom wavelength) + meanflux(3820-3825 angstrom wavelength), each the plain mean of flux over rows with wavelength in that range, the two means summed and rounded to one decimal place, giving 30.5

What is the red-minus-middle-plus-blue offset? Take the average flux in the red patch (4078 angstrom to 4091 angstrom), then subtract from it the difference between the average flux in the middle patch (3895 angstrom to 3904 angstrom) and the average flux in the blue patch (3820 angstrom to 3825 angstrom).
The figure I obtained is 15.4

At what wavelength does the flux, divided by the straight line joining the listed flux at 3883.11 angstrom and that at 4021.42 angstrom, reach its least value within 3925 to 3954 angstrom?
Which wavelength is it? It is 3935.31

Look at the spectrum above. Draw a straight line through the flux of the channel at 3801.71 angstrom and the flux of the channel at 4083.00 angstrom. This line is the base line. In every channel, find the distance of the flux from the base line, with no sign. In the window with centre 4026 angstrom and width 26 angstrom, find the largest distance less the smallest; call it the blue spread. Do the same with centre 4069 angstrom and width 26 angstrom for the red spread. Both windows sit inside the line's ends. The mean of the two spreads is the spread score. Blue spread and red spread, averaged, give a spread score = 1.00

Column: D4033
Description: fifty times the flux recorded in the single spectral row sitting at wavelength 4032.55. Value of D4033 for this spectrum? 650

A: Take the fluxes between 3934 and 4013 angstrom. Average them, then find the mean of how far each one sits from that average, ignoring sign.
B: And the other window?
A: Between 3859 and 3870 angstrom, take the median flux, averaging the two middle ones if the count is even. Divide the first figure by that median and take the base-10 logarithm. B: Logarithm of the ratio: -1.56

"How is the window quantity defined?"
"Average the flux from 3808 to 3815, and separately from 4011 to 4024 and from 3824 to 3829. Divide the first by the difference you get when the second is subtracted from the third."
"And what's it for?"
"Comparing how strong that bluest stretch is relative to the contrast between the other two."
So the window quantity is 9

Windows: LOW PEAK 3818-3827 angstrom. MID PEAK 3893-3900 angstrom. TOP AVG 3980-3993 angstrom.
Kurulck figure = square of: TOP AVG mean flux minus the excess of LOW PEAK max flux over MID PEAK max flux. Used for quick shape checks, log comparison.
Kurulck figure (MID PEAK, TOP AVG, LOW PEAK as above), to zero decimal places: 190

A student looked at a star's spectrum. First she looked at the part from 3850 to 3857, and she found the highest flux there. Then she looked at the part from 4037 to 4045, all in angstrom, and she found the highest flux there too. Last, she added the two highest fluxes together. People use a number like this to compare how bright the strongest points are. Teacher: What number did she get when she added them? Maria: 29.4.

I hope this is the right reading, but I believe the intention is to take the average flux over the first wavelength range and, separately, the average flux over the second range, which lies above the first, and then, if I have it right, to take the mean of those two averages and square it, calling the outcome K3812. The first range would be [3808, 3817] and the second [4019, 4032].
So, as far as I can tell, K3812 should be 216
